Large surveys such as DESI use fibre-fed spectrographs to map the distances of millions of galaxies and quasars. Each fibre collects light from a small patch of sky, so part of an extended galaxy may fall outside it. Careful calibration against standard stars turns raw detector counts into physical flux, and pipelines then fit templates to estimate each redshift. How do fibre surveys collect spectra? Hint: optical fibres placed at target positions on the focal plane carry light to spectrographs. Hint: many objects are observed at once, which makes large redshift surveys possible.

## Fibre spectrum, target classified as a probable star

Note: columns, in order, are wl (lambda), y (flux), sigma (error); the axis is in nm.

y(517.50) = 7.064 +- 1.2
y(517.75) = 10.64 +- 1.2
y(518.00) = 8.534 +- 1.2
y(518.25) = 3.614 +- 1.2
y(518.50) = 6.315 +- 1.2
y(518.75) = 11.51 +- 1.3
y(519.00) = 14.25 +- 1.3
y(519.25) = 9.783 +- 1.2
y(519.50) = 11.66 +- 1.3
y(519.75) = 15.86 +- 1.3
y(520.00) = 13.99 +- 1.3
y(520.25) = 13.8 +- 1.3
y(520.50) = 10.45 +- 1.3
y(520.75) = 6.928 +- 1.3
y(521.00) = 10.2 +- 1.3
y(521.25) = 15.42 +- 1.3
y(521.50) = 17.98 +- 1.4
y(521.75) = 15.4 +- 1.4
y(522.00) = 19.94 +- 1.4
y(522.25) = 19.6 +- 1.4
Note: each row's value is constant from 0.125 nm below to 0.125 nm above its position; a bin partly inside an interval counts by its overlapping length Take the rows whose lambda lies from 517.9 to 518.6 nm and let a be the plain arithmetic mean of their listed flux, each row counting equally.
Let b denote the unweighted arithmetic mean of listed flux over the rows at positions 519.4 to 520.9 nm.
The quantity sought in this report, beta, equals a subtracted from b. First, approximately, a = 6.2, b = 12.1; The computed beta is 6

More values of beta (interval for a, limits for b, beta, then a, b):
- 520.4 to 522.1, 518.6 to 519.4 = -2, 13.8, 11.8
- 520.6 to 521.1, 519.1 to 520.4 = 4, 8.6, 13.0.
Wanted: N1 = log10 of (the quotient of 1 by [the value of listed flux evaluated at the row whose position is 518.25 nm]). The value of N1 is -0.56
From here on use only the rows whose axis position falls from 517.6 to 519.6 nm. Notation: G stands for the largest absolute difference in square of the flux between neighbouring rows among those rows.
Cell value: 107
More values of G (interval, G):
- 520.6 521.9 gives 134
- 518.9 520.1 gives 116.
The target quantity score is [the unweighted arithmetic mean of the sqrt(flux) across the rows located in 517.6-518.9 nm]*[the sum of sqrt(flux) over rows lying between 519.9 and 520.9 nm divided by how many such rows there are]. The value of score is 9.3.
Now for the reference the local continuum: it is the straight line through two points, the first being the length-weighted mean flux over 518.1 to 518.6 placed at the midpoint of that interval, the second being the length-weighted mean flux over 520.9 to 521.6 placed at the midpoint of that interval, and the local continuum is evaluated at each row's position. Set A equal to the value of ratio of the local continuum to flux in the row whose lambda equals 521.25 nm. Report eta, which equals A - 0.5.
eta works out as 0.44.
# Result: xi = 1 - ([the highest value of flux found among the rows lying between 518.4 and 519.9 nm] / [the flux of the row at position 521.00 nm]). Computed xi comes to -0.6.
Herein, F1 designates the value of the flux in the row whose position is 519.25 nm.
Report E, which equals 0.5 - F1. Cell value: -9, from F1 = 9.783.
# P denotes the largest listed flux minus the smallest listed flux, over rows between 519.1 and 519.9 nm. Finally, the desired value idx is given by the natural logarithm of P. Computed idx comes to 1.80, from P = 6.1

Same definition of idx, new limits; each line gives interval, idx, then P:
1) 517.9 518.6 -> 1.59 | 4.9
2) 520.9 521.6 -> 2.05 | 7.8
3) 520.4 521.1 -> 1.26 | 3.5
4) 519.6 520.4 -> 0.72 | 2.1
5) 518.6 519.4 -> 1.50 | 4.5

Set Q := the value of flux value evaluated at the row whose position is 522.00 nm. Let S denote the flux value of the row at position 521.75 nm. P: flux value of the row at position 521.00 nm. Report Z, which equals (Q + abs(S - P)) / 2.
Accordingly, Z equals 12.6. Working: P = 10.2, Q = 19.94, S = 15.4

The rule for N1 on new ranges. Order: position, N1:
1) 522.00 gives -1.30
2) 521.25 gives -1.19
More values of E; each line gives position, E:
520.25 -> -13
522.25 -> -19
